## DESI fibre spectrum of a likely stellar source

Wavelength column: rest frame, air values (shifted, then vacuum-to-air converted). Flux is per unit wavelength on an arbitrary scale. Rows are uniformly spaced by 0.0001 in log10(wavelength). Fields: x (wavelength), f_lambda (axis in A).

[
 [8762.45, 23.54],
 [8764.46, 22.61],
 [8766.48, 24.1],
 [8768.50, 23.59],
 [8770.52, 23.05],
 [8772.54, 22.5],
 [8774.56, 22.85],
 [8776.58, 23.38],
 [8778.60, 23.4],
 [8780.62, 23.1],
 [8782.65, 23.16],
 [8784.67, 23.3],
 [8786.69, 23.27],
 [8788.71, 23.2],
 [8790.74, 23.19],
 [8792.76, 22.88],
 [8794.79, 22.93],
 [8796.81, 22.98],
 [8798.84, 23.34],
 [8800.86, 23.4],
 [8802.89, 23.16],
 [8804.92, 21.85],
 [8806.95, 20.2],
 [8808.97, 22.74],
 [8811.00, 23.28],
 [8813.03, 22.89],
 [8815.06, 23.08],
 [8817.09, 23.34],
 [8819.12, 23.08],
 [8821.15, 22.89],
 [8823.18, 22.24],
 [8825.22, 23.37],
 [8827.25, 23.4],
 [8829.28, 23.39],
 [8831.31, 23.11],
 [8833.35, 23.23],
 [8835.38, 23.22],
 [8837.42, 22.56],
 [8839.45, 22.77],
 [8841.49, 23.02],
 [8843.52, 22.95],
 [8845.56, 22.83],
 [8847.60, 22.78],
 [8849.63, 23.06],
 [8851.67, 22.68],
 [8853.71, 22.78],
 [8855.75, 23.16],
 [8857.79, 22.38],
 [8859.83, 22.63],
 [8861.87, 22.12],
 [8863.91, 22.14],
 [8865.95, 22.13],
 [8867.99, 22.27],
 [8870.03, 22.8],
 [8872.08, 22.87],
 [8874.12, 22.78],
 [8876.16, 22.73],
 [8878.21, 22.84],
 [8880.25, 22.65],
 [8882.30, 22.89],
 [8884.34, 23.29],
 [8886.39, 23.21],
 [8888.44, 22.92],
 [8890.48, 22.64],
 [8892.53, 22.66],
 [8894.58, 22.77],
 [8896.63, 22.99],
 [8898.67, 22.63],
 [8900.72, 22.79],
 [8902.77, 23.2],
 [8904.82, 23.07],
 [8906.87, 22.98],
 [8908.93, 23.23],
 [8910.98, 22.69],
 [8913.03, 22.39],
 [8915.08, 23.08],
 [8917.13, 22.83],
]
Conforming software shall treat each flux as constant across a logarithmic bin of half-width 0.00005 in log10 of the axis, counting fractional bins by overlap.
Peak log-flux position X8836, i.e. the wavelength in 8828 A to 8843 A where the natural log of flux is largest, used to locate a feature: 8829.28 A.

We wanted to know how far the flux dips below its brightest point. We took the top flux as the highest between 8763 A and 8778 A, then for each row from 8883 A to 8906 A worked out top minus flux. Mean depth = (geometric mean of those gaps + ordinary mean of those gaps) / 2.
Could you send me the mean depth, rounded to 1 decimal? 1.2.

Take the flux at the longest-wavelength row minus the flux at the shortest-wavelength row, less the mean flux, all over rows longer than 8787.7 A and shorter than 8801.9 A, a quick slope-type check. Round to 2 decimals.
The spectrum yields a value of -22.93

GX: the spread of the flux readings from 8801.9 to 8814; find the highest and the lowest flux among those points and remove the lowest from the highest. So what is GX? 3.1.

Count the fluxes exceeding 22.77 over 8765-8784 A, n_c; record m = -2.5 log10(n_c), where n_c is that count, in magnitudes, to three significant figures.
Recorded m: -2.26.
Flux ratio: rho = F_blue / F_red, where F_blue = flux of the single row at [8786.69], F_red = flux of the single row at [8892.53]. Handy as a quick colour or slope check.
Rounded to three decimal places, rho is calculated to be 1.027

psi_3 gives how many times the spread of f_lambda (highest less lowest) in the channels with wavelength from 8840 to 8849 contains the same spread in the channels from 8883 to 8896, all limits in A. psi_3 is 0.37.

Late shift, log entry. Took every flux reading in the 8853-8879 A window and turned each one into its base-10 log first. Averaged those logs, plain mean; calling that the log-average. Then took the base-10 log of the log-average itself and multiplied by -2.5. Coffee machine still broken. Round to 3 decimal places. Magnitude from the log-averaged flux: -0.329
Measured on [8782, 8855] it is -0.334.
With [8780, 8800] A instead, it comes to -0.337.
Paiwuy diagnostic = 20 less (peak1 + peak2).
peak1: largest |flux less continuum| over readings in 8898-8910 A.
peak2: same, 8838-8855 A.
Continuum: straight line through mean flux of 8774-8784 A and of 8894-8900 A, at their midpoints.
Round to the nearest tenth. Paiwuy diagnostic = 19.3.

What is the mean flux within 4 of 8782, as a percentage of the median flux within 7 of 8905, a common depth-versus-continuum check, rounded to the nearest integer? 101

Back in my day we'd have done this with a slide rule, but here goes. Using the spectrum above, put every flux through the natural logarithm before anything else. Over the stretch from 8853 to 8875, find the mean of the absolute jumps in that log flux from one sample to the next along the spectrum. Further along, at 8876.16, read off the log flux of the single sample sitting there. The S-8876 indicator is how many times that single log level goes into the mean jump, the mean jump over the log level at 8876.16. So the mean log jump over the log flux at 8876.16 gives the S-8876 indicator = 0.0039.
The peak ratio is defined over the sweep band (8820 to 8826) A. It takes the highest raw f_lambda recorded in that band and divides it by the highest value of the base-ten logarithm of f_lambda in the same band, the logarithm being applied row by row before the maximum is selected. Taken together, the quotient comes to 17.1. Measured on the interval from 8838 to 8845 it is 16.9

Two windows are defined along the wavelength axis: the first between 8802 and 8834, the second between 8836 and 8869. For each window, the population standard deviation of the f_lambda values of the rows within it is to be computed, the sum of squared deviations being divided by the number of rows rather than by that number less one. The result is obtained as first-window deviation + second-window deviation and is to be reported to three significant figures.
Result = 1.13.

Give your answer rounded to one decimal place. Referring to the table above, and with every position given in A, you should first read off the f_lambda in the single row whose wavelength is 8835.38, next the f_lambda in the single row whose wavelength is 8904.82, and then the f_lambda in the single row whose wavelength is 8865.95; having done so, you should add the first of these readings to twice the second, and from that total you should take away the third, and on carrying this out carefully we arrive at 47.2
